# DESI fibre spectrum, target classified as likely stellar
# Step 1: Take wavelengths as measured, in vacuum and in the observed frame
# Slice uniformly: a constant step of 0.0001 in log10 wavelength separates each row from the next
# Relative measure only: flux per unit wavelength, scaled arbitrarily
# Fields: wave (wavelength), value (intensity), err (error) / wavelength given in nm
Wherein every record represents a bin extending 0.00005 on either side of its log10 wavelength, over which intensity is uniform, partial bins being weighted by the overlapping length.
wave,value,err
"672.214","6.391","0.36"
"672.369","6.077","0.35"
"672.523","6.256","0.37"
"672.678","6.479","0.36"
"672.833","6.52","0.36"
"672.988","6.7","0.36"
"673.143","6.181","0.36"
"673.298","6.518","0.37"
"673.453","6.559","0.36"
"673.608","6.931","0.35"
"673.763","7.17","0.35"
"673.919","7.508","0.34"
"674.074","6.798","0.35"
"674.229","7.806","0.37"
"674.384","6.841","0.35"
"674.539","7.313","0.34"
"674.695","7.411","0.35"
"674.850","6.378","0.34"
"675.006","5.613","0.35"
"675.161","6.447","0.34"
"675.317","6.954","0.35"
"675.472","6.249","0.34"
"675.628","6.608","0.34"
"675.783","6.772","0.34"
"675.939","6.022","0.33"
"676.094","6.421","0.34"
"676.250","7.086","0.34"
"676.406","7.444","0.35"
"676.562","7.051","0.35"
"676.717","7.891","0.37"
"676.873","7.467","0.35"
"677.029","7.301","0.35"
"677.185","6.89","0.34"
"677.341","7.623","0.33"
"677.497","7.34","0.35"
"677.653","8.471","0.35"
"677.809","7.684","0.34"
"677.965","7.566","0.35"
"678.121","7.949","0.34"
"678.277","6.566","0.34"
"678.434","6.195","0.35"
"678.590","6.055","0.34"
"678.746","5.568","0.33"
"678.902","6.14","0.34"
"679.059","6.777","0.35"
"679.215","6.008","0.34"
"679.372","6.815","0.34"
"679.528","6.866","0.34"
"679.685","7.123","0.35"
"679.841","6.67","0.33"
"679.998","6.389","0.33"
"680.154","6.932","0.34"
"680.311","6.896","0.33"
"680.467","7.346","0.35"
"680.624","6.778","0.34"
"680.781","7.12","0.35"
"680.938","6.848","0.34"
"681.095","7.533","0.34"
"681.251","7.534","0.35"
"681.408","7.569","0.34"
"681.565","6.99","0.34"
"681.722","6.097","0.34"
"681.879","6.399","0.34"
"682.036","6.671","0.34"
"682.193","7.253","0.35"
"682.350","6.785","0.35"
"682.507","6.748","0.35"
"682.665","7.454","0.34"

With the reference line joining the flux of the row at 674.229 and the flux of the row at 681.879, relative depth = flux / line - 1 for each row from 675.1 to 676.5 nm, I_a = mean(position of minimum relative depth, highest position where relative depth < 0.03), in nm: 676.17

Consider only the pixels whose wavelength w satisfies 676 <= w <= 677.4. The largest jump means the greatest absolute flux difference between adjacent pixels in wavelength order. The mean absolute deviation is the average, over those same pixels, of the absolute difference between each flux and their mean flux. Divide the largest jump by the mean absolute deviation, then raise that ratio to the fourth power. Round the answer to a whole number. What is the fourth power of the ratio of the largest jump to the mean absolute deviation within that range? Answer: 38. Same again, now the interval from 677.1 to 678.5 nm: 40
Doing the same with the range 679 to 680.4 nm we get 122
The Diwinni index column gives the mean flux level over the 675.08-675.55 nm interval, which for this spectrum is 6.55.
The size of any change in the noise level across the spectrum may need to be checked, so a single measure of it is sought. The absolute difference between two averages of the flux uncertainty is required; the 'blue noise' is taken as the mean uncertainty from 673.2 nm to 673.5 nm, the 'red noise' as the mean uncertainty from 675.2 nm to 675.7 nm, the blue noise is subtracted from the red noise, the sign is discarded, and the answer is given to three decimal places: 0.022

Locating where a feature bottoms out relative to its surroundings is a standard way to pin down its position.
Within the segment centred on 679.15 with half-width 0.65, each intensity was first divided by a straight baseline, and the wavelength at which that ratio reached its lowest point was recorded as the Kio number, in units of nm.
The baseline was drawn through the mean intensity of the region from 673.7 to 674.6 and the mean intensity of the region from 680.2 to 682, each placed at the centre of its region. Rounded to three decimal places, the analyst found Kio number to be 678.746 nm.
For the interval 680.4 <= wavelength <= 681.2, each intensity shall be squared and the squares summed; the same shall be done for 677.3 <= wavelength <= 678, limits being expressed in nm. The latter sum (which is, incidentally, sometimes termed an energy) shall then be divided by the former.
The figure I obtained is 1.2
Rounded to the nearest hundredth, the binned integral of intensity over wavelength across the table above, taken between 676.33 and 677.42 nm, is 8.05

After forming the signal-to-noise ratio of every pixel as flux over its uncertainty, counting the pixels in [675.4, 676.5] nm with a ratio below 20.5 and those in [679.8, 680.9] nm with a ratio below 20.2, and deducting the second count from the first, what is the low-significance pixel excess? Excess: 3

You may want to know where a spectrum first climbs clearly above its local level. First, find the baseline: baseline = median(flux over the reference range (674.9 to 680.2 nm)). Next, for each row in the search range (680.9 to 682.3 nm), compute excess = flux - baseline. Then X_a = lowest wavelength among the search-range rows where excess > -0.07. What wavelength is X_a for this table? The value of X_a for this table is 680.938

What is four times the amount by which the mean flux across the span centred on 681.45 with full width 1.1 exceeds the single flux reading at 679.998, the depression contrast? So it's 2.4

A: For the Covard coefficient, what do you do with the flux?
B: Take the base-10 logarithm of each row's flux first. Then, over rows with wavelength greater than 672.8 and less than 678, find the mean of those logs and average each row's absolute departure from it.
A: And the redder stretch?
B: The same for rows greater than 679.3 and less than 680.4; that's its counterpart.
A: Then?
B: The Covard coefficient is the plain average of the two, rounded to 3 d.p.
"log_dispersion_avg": 0.021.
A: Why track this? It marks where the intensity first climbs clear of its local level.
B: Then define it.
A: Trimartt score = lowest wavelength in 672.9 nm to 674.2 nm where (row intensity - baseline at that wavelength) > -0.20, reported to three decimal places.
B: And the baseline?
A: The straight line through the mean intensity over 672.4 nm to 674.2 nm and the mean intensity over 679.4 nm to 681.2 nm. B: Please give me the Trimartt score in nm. 672.988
